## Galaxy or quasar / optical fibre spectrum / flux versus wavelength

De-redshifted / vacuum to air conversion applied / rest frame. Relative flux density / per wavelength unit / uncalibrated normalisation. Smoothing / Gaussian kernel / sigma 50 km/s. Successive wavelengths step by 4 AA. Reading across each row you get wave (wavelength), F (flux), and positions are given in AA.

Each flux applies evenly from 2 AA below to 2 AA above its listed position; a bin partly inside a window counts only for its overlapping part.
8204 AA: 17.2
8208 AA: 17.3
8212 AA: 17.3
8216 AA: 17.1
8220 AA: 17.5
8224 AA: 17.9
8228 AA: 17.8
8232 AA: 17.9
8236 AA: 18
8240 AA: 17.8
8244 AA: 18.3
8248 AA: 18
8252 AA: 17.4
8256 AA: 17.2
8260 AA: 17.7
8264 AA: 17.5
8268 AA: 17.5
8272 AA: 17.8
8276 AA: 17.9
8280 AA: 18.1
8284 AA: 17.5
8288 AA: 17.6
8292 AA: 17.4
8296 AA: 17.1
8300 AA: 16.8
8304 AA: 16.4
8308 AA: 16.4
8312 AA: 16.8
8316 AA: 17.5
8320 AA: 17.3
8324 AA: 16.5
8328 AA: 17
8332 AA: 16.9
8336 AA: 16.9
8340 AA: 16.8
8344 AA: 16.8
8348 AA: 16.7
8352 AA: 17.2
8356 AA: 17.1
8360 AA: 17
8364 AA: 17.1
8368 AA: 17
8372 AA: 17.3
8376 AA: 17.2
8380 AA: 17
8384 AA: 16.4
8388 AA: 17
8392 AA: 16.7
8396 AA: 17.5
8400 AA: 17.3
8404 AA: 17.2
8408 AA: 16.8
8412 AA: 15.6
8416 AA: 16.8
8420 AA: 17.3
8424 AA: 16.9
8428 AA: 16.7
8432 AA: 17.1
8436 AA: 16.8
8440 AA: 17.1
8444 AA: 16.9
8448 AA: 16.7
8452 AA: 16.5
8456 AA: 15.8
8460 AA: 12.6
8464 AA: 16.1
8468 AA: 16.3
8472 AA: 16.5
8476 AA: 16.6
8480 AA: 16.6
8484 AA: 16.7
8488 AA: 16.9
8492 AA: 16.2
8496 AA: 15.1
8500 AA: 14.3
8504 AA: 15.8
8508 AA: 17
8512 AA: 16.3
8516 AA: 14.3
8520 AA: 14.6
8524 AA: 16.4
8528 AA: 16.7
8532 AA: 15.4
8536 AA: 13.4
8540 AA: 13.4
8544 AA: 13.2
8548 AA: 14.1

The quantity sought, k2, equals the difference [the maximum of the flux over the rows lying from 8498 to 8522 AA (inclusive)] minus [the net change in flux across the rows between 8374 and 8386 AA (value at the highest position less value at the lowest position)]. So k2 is 17.8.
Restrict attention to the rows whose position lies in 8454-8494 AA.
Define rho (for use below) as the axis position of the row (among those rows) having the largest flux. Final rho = 8488 AA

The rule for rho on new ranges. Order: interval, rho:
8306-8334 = 8316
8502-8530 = 8508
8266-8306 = 8280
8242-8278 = 8244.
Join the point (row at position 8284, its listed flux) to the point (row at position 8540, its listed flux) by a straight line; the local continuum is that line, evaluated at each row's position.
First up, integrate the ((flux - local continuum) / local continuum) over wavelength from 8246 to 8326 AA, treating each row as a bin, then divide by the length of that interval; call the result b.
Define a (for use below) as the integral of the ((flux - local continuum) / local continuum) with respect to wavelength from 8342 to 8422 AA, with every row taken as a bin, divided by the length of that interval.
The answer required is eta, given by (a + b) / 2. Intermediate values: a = 0.06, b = -0.01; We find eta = 0.028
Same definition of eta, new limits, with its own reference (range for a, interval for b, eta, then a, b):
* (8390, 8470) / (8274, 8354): 0.047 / 0.09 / 0.00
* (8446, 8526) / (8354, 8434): 0.095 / 0.11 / 0.08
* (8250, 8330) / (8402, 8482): 0.046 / -0.01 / 0.10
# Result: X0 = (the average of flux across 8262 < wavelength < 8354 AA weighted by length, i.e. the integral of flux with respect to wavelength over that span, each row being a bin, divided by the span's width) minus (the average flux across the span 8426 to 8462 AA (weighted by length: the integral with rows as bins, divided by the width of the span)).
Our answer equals 0.9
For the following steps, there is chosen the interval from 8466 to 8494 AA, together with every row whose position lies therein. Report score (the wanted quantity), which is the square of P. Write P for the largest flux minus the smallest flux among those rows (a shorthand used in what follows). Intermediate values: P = 0.70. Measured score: 0.5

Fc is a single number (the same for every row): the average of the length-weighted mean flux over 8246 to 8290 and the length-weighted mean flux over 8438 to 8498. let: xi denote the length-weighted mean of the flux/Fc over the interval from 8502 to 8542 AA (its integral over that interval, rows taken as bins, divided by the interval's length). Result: 0.906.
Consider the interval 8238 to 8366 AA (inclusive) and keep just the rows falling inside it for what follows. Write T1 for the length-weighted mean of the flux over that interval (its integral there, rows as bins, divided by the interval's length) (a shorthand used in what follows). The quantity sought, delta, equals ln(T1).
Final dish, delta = 2.85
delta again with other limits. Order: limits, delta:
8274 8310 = 2.85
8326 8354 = 2.83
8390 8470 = 2.81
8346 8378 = 2.84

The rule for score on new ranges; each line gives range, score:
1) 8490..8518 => 7.3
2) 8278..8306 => 2.9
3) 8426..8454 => 0.4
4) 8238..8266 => 1.2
